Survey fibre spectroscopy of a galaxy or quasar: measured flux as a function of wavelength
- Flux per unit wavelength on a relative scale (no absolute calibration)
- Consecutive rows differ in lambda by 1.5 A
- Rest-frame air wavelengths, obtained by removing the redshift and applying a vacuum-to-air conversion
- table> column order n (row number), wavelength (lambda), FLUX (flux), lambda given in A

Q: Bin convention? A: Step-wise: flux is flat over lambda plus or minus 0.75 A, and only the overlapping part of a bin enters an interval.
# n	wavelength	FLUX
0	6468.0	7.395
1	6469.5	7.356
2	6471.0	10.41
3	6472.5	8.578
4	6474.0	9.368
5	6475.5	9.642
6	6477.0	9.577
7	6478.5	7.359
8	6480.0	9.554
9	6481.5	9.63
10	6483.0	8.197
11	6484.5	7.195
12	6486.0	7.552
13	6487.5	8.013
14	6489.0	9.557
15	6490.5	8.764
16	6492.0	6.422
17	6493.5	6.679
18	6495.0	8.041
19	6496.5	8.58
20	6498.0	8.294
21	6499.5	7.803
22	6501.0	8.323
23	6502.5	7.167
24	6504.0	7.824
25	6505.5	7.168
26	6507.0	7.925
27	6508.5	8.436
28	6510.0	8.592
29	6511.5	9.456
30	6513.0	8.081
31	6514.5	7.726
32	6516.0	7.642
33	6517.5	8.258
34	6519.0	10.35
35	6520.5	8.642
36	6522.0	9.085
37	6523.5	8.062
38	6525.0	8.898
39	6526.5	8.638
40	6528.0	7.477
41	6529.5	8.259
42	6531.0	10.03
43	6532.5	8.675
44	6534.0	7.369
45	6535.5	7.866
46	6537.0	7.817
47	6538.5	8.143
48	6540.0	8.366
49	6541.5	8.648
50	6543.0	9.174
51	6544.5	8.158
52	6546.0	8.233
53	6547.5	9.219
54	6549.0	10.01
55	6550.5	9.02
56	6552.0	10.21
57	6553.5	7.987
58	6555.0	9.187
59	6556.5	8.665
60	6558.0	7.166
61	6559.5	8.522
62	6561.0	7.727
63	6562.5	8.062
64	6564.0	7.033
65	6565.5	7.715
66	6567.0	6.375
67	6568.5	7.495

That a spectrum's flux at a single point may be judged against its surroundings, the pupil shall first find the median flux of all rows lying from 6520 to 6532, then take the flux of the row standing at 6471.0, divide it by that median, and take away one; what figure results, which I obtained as 0.20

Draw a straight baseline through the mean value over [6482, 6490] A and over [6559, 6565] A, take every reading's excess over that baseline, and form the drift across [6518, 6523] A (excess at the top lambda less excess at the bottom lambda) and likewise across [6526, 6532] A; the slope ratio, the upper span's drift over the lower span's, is -1.1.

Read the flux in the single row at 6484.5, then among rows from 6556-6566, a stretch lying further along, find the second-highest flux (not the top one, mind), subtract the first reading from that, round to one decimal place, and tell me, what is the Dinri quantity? 1.3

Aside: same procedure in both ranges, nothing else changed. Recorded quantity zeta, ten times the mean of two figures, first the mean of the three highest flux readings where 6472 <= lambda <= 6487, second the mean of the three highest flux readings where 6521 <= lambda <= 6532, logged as 95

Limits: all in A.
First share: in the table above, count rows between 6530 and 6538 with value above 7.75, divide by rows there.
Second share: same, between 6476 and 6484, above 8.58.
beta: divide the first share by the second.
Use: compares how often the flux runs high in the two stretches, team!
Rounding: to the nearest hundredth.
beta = 1.33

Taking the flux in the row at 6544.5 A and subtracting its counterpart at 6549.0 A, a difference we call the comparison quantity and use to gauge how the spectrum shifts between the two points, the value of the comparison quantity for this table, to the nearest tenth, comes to -1.9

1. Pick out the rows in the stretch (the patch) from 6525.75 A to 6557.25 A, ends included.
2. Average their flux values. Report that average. 8.6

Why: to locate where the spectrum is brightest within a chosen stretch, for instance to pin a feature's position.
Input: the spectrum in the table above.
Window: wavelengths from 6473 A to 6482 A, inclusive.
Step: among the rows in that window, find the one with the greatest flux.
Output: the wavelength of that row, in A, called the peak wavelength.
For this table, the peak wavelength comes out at 6475.5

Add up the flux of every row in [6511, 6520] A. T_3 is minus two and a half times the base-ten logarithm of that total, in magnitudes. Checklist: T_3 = -4.3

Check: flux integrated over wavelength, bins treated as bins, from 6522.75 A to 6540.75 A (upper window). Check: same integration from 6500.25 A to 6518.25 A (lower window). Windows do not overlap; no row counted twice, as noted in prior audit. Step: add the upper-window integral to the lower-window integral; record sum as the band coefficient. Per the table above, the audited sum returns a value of 294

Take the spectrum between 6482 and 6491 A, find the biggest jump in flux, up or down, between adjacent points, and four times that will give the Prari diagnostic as 6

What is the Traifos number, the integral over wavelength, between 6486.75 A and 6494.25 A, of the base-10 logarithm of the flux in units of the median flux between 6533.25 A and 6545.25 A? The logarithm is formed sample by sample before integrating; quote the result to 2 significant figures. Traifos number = -0.15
